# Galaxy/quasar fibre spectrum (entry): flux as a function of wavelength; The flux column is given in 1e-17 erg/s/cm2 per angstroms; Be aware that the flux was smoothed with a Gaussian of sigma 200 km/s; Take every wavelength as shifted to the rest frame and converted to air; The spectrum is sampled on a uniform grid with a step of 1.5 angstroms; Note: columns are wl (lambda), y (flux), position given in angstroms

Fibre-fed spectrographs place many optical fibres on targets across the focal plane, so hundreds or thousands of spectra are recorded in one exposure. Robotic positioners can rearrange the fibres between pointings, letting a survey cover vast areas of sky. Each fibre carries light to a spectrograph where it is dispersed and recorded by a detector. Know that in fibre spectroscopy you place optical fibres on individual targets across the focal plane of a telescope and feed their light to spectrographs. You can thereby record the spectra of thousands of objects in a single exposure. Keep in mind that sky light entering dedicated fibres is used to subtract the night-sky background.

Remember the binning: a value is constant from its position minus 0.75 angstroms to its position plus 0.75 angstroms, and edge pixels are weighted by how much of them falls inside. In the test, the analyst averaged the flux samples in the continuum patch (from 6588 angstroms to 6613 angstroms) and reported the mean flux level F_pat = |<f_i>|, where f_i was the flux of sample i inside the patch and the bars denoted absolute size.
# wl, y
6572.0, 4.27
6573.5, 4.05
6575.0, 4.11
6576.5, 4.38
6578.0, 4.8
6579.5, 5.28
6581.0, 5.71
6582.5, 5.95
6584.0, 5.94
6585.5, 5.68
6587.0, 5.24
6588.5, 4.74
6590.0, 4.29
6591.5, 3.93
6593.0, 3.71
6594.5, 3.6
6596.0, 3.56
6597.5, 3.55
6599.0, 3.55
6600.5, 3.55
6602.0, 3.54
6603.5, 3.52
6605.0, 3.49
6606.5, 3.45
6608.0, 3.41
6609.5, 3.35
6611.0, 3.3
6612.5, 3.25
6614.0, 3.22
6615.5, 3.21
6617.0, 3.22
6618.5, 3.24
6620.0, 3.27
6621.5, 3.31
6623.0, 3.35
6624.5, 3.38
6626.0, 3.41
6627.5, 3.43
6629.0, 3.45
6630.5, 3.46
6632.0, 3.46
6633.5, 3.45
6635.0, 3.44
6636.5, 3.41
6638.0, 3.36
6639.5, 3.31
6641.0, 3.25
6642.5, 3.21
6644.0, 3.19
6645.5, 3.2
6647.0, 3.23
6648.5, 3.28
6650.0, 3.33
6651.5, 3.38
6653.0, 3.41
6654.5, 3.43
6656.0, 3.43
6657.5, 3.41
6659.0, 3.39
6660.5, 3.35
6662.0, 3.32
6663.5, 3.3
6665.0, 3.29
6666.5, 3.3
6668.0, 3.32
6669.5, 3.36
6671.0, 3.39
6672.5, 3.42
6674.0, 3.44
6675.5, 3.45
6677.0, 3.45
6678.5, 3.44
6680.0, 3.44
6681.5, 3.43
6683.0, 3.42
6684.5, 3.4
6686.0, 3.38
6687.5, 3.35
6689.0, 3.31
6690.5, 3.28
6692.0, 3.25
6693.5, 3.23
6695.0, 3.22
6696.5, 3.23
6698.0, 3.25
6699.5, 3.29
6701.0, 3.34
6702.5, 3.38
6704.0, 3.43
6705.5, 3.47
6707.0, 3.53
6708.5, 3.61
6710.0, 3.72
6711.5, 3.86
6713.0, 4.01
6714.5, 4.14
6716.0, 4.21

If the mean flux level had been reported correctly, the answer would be 3.63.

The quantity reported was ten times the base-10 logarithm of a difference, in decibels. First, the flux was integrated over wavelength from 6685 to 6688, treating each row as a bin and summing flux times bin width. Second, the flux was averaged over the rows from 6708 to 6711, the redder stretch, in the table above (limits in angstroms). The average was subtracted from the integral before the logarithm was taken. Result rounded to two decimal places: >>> 8.08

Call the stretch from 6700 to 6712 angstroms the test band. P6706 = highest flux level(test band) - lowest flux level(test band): 0.52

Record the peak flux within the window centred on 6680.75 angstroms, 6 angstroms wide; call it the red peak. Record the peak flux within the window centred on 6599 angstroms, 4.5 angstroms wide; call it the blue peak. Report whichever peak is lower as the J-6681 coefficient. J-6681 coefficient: 3.44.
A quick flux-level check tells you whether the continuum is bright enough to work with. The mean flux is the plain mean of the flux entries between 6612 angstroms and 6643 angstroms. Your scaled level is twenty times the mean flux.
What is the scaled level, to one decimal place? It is 66.8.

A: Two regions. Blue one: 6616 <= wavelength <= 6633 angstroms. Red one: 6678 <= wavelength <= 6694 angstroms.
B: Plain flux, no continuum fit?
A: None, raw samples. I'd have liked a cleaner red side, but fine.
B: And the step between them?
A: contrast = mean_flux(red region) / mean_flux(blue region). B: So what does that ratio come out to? 1.00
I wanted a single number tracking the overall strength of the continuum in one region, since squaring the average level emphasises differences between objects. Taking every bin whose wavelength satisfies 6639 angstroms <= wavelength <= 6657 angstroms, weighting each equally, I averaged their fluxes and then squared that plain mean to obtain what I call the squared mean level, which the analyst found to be 10.9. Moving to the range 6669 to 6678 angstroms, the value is 11.7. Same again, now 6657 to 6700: 11.2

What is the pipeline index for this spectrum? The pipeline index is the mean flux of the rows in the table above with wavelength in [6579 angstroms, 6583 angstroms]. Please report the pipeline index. 5.65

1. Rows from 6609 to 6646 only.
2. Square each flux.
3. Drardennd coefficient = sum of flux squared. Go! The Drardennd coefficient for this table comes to 277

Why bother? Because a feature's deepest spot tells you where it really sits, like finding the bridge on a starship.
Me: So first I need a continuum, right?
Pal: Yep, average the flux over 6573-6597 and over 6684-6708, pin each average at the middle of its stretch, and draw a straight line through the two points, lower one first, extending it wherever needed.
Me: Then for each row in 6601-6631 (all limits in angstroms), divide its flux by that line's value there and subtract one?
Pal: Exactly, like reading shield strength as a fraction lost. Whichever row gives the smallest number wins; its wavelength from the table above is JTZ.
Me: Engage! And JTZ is 6614.0 angstroms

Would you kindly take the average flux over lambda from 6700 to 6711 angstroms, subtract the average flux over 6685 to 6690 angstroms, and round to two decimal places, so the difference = 0.15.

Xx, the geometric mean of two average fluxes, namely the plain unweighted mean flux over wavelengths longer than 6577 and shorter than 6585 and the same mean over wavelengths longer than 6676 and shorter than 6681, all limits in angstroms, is 4.4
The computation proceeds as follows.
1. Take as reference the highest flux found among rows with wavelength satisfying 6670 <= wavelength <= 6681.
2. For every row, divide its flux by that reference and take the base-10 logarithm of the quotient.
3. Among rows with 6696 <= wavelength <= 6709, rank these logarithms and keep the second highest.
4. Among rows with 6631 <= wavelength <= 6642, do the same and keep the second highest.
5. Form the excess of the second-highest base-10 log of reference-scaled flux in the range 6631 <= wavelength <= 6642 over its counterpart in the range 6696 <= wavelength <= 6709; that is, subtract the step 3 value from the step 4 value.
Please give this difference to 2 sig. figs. -0.010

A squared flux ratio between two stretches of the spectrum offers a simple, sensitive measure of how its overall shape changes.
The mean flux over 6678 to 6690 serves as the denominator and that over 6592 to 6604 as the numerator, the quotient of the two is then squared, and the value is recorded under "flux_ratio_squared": 1.11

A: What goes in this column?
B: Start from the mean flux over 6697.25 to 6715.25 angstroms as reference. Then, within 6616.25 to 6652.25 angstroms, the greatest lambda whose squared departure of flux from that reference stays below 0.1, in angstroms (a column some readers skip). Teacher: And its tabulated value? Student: 6651.5 angstroms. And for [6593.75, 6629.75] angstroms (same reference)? 6629.0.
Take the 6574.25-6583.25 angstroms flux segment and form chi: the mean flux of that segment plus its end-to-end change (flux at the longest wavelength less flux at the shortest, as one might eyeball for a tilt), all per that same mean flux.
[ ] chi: 1.37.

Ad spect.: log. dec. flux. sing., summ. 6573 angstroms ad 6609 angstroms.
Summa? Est 14.98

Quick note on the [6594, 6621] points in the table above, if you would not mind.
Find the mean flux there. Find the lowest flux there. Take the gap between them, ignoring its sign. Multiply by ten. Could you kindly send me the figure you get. 1.9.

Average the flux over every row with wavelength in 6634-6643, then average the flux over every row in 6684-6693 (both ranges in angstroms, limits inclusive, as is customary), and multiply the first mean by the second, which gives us 11.1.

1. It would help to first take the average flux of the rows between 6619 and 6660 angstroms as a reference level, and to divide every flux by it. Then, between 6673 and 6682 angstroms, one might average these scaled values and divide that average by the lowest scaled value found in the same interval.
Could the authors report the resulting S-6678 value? 1.003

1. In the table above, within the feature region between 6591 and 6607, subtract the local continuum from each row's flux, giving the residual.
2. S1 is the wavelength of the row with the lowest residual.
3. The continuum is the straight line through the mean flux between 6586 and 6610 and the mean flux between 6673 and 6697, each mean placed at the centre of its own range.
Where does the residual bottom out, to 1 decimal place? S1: 6606.5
